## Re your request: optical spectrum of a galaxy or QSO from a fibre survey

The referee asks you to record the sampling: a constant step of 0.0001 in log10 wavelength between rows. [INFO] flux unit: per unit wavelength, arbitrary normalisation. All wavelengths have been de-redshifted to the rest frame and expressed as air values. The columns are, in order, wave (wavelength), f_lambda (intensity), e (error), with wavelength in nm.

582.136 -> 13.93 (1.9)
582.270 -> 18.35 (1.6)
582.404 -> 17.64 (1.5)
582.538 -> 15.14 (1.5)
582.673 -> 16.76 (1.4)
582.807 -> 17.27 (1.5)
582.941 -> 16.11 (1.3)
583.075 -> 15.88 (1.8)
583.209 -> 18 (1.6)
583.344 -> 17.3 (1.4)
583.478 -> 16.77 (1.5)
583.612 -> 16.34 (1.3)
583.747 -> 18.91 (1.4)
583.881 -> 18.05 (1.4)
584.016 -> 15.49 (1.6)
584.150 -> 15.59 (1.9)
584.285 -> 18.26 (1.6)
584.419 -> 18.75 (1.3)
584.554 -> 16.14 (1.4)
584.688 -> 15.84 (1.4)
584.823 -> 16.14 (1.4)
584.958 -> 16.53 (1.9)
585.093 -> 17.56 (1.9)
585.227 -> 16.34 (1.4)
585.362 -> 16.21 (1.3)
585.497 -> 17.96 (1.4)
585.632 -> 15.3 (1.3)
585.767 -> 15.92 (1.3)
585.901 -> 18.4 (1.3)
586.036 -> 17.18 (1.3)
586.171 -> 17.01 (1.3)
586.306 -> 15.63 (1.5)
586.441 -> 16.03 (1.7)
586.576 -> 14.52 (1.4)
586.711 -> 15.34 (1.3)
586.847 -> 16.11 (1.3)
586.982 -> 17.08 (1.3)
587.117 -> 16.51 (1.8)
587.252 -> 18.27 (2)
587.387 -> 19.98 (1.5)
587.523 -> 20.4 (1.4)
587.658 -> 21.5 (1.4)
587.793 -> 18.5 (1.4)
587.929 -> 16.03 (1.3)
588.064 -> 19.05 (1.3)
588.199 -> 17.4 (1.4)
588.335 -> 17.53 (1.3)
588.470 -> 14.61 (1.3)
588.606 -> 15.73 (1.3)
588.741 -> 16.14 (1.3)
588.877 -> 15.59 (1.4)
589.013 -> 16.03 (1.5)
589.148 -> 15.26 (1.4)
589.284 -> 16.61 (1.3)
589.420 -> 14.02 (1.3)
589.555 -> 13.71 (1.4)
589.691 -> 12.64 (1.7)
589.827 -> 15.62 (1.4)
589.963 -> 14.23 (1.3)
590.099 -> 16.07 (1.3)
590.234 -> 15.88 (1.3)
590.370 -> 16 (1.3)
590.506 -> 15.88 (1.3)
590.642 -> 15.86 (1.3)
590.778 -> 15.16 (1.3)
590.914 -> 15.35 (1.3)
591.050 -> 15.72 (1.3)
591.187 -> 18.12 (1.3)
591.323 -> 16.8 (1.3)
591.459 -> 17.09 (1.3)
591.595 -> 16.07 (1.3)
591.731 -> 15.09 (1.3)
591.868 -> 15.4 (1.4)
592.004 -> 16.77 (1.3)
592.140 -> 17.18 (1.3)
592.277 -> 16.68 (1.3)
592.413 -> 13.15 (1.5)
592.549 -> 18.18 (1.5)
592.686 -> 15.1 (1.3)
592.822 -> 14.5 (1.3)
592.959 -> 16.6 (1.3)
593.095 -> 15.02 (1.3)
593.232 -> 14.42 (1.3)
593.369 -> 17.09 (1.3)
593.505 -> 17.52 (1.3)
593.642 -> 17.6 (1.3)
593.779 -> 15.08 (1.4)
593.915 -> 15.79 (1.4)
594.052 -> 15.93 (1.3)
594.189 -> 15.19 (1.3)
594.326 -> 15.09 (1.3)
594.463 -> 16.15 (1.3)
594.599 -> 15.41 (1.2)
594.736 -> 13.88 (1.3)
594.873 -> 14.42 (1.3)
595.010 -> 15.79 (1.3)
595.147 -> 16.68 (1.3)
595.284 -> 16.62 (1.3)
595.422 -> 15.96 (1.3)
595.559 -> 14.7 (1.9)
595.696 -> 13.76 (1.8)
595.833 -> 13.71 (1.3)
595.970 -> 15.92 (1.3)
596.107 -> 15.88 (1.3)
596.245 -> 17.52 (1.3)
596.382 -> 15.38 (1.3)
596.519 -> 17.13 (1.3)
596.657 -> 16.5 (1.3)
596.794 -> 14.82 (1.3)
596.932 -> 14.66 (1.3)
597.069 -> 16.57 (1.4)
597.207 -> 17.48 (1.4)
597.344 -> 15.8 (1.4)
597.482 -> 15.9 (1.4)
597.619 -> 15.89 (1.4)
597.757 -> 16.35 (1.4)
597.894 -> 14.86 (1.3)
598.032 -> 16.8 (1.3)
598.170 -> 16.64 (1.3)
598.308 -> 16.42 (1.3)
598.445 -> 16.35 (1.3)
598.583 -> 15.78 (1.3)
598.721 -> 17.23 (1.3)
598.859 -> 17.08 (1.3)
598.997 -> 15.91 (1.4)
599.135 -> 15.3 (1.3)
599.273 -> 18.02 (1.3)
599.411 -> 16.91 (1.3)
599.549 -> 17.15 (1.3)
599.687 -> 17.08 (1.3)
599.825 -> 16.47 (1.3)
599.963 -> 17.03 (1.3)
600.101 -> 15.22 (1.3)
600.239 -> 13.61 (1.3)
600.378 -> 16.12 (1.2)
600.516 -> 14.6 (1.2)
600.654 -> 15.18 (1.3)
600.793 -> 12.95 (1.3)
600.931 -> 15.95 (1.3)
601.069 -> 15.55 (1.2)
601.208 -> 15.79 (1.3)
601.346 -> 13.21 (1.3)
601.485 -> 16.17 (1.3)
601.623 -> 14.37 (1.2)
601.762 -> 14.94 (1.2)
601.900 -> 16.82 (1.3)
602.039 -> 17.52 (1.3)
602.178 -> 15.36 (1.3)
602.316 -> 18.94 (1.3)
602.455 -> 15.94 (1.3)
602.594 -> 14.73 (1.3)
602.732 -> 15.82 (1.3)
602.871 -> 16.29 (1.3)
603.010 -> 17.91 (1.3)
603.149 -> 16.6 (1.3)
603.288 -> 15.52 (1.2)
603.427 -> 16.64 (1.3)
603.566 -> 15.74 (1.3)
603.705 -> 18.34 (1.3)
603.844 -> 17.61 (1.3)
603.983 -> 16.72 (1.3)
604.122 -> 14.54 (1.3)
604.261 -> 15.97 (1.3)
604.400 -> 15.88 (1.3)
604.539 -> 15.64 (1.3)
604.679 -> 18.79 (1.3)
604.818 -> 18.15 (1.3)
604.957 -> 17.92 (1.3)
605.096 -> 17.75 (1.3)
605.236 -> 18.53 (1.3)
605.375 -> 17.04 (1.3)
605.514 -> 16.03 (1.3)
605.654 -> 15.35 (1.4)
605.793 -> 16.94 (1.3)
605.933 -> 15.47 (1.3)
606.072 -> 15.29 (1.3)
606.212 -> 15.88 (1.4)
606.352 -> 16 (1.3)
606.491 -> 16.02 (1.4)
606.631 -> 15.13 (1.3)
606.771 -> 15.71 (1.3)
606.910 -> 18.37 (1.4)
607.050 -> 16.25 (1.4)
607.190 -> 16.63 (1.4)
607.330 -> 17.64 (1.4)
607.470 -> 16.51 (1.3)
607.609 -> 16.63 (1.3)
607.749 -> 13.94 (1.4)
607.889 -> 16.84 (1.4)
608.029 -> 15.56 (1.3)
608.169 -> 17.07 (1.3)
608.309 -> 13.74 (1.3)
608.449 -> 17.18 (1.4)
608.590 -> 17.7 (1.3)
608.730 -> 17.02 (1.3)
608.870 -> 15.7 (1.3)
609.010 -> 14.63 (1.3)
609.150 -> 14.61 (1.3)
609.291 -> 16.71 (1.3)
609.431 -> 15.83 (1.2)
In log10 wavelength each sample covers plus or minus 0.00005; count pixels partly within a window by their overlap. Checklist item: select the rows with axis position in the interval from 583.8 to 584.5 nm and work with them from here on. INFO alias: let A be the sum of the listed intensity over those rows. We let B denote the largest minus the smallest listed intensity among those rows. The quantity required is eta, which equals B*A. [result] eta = 281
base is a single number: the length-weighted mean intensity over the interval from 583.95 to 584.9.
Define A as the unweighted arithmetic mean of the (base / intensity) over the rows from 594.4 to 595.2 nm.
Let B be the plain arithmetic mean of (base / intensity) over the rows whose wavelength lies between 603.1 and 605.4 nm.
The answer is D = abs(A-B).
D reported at 0.10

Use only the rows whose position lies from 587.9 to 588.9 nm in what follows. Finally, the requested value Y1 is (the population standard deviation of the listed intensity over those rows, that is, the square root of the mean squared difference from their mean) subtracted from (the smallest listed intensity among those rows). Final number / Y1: 13.3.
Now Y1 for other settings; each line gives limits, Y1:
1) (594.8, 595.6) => 13.6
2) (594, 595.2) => 13.1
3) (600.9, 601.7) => 12.2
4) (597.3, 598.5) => 14.3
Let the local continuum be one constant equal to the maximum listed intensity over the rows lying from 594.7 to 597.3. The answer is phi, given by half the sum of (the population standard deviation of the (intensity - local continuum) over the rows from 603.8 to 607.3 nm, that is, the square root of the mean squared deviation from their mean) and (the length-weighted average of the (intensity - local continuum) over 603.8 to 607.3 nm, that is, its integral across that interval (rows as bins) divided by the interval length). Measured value 0.09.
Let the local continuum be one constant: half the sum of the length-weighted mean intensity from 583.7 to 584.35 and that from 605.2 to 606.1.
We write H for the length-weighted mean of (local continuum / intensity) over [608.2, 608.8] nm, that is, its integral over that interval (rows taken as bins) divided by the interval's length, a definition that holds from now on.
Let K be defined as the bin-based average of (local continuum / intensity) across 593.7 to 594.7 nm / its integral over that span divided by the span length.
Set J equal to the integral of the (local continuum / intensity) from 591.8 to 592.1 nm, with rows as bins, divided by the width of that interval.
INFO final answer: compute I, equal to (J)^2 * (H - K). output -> -0.06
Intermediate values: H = 1.03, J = 1.04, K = 1.09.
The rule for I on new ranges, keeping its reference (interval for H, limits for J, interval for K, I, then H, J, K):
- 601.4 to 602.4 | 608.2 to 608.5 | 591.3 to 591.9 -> -0.01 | 1.04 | 1.09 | 1.05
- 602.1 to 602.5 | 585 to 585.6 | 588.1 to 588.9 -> -0.03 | 1.01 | 1.00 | 1.03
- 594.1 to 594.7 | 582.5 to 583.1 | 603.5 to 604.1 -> 0.10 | 1.09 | 1.03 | 1.00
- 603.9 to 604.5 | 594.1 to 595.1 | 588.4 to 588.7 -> -0.05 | 1.07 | 1.11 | 1.10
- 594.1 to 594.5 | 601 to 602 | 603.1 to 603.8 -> 0.09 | 1.09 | 1.10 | 1.01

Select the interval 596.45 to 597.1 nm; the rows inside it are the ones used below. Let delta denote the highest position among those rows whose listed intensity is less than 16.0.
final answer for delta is 596.932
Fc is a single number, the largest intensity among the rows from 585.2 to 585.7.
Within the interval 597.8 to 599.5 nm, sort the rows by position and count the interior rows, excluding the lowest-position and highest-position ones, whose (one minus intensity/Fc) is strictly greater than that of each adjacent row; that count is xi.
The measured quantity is 2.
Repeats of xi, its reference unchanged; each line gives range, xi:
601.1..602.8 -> 4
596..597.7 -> 3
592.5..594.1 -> 3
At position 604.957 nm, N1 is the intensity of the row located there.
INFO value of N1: 17.92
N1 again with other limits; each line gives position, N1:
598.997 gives 15.91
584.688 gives 15.84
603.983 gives 16.72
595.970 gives 15.92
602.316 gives 18.94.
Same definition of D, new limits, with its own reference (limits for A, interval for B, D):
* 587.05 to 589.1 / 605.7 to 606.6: 0.09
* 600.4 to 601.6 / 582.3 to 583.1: 0.11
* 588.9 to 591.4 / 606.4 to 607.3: 0.06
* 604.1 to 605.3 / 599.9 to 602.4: 0.10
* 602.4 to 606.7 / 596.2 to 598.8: 0.01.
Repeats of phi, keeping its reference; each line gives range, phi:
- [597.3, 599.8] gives -0.17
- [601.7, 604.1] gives 0.08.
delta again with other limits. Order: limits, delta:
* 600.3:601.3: 601.208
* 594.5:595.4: 595.010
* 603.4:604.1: 603.566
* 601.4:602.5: 602.455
